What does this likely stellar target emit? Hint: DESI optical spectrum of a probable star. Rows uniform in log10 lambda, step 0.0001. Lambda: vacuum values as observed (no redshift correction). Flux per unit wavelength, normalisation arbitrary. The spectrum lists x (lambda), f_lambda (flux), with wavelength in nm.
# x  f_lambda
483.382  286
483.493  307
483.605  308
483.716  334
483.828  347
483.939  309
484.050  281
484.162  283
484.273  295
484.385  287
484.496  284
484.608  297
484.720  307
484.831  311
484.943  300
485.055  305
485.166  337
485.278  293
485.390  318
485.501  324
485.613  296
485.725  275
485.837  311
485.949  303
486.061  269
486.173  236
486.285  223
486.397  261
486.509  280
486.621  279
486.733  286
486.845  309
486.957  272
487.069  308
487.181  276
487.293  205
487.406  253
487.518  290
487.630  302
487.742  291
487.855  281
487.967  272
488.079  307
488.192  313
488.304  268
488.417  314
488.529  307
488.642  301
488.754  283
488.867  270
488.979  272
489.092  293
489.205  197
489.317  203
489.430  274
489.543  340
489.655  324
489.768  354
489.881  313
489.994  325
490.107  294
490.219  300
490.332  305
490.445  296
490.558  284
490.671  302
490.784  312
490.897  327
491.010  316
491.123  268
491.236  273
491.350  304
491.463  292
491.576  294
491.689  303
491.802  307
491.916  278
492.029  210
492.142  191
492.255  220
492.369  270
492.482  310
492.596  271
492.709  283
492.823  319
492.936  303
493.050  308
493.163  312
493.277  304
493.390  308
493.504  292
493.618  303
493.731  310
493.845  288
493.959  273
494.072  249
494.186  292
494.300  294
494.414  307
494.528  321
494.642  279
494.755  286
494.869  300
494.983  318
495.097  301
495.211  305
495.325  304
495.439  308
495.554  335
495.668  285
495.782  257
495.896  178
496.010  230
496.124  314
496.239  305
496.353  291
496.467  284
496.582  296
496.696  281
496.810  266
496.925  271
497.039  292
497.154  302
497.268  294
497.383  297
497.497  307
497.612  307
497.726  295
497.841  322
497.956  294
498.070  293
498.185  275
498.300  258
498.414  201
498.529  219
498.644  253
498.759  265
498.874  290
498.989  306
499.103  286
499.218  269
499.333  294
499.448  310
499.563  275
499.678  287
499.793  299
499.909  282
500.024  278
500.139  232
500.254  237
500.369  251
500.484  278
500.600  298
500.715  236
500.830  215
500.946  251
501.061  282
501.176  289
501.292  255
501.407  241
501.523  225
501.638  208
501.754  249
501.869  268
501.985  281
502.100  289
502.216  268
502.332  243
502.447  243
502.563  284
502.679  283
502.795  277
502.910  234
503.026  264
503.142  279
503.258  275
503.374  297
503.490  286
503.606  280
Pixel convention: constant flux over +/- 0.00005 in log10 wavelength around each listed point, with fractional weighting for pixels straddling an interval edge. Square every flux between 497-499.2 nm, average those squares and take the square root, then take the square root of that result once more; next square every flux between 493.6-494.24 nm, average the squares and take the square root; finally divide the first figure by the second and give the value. 0.0588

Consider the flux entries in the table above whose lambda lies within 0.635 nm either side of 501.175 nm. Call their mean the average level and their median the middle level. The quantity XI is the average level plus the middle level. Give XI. 499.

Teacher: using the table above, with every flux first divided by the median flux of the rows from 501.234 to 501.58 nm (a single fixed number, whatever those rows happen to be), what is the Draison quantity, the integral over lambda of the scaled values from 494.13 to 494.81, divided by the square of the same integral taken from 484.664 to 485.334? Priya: 1.14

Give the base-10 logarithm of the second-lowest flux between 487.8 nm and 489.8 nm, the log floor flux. 2.307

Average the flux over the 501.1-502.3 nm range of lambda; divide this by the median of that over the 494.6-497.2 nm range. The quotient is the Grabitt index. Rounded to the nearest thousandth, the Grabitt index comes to 0.881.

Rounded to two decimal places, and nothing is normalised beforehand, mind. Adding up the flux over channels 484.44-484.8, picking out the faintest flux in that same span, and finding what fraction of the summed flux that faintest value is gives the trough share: 0.32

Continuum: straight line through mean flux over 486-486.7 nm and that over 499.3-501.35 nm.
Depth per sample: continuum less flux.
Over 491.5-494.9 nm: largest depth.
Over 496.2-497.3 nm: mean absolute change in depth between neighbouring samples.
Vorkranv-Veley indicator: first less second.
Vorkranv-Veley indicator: 60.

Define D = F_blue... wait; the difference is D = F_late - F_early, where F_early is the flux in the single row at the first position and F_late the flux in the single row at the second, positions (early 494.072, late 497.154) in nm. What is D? 53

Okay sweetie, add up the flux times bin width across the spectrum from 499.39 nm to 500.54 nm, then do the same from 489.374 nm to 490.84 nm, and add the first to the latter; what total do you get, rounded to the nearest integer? 768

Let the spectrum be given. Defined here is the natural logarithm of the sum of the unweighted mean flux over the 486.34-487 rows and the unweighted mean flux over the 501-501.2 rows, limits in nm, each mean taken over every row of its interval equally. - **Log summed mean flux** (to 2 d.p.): 6.34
